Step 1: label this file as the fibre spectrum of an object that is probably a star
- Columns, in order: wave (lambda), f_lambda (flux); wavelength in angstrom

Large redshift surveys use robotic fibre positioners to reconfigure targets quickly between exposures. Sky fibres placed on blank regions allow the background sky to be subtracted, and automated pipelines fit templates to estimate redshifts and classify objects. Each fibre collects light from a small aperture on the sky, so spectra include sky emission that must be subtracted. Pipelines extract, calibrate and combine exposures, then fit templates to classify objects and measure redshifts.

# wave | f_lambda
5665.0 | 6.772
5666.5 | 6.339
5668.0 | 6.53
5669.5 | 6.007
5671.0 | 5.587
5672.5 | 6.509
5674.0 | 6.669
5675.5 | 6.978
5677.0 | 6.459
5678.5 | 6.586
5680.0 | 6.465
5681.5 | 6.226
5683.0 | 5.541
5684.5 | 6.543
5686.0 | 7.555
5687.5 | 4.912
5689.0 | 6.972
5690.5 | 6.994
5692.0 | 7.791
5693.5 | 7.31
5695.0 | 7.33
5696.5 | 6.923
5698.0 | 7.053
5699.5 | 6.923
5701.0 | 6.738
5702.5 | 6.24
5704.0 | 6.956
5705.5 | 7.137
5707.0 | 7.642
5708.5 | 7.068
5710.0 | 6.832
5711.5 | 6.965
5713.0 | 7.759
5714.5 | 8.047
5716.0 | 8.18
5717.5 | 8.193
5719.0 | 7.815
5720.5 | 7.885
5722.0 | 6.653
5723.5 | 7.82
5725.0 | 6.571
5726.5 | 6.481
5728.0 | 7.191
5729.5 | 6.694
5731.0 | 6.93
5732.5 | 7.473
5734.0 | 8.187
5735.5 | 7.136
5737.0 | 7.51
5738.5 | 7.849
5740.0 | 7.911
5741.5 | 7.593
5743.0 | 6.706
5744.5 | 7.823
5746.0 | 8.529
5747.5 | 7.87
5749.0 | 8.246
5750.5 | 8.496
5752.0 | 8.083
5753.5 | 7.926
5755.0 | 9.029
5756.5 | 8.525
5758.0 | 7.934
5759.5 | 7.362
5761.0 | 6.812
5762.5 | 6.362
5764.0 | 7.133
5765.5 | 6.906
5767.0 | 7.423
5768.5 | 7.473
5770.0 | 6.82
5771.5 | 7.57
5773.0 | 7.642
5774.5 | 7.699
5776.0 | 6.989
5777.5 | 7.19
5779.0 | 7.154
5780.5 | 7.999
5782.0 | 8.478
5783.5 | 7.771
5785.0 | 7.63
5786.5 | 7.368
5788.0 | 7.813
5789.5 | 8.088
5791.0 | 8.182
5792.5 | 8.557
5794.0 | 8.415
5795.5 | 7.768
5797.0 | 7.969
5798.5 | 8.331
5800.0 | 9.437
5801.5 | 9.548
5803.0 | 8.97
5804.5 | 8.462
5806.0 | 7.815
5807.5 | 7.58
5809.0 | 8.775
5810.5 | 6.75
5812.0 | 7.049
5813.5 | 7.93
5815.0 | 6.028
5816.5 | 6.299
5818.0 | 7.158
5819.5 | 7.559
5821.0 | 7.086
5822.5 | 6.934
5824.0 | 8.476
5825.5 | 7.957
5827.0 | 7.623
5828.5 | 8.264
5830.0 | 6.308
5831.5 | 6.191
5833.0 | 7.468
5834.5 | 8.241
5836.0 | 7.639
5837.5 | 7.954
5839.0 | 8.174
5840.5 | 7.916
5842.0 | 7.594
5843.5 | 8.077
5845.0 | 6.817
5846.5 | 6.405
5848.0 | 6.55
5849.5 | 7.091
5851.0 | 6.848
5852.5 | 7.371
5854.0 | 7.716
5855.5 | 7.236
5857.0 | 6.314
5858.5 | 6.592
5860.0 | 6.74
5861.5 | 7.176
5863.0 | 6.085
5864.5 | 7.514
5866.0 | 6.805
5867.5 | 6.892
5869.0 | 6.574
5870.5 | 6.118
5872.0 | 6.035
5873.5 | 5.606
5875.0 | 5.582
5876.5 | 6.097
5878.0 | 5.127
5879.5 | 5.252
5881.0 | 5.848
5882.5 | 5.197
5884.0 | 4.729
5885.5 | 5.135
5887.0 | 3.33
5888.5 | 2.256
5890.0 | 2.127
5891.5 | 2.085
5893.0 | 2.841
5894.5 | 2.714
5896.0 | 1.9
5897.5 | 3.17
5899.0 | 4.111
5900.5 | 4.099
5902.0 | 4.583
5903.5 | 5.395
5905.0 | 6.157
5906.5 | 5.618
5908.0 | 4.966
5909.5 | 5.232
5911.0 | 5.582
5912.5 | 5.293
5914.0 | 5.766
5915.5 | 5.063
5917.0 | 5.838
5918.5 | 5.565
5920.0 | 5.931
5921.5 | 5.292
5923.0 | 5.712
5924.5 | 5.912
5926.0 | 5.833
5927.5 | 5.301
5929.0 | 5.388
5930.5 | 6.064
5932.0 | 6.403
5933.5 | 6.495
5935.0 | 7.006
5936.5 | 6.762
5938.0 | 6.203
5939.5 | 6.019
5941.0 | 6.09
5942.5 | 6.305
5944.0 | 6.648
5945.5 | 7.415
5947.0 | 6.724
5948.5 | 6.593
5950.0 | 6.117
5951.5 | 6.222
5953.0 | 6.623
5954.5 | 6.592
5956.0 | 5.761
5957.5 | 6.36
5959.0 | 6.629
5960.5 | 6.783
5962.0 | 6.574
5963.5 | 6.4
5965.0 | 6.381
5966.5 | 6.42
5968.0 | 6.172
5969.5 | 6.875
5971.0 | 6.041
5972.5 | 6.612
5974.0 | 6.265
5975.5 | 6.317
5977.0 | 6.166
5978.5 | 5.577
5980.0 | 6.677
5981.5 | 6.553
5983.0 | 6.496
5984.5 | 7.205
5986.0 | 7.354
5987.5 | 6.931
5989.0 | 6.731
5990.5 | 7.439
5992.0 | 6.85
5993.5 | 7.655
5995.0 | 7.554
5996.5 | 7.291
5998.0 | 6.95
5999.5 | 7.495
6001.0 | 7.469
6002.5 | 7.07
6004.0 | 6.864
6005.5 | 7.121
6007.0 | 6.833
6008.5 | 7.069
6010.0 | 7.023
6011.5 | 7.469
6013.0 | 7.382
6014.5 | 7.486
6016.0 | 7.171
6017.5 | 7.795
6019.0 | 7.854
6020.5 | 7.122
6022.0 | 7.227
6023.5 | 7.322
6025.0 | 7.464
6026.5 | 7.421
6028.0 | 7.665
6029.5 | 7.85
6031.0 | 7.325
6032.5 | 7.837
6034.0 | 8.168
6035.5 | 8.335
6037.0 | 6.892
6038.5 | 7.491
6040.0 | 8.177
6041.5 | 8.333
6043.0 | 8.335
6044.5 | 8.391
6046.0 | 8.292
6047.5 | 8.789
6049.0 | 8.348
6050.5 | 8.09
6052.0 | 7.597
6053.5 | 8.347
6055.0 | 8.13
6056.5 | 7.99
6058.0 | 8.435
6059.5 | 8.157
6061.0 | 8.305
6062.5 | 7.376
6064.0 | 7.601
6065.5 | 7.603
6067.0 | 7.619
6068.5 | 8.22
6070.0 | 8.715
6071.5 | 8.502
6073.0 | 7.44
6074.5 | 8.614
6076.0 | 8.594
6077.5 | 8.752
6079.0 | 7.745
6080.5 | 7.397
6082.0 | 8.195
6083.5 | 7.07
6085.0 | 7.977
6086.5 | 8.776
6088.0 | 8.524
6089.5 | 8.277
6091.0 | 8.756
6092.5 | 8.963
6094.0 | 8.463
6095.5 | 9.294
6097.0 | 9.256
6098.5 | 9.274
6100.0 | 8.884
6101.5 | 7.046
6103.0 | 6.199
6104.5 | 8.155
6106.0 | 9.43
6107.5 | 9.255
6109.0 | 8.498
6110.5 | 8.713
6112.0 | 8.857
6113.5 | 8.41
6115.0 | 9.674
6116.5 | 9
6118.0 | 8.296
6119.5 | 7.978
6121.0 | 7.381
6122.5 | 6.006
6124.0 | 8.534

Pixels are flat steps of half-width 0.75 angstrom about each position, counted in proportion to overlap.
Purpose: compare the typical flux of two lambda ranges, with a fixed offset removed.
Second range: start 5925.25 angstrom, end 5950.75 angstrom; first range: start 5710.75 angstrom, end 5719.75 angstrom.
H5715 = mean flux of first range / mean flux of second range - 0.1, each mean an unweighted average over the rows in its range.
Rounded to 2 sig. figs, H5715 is 1.1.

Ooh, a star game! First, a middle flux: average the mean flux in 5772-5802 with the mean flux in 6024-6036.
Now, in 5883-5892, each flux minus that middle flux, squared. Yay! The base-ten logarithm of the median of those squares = 1.4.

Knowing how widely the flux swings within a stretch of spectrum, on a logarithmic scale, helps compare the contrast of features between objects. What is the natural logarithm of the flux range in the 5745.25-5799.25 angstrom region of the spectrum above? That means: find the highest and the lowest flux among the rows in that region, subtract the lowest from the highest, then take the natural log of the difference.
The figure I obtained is 1.0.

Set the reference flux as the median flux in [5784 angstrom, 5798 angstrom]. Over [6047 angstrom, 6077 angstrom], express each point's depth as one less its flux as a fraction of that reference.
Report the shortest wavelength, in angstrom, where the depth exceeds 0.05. 6062.5 angstrom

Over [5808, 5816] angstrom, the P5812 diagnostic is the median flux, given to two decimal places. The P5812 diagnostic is 7.05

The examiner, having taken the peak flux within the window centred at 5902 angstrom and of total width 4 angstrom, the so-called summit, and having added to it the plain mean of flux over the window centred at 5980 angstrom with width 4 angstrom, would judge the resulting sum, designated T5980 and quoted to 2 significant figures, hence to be 12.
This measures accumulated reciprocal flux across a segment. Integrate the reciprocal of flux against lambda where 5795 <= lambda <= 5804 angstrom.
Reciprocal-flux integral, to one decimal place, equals 1.0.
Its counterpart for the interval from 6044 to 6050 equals 0.7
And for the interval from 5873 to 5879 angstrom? 1.1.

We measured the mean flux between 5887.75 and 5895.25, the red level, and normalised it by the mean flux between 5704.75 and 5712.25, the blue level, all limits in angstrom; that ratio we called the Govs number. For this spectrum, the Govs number 0.34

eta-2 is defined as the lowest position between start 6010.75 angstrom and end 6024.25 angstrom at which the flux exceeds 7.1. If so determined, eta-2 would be 6011.5 angstrom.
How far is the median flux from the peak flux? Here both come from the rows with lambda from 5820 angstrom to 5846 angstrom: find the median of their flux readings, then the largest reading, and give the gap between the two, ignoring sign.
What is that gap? 0.84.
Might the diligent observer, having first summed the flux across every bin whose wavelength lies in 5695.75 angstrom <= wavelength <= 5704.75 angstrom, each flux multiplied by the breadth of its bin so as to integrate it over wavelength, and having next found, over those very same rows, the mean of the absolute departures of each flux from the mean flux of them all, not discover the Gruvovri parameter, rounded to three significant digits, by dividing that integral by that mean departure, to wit 290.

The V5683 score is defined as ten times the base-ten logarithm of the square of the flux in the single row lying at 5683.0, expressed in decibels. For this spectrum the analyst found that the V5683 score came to 14.9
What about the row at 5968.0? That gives 15.8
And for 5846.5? 16.1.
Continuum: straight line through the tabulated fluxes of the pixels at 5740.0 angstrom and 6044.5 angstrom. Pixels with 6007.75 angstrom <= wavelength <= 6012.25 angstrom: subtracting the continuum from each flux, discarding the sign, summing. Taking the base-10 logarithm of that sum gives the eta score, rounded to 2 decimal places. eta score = 0.54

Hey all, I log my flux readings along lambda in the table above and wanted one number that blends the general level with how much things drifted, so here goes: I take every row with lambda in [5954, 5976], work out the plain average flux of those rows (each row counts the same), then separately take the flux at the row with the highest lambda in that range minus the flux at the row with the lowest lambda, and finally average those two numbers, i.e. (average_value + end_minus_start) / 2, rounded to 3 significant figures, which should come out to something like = 3.07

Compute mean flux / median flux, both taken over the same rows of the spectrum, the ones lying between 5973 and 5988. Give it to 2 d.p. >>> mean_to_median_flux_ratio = 1.00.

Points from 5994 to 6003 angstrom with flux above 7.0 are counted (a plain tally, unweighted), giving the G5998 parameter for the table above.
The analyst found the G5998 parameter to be 5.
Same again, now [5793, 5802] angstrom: 6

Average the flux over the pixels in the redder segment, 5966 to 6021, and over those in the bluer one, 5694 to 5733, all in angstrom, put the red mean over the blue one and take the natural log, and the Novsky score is -0.04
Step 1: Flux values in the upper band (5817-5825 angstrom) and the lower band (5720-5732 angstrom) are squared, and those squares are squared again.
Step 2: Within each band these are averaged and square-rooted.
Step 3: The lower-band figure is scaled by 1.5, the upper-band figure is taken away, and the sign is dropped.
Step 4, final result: 19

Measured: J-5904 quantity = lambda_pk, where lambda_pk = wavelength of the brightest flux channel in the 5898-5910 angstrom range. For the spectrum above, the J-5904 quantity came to 5905.0 angstrom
